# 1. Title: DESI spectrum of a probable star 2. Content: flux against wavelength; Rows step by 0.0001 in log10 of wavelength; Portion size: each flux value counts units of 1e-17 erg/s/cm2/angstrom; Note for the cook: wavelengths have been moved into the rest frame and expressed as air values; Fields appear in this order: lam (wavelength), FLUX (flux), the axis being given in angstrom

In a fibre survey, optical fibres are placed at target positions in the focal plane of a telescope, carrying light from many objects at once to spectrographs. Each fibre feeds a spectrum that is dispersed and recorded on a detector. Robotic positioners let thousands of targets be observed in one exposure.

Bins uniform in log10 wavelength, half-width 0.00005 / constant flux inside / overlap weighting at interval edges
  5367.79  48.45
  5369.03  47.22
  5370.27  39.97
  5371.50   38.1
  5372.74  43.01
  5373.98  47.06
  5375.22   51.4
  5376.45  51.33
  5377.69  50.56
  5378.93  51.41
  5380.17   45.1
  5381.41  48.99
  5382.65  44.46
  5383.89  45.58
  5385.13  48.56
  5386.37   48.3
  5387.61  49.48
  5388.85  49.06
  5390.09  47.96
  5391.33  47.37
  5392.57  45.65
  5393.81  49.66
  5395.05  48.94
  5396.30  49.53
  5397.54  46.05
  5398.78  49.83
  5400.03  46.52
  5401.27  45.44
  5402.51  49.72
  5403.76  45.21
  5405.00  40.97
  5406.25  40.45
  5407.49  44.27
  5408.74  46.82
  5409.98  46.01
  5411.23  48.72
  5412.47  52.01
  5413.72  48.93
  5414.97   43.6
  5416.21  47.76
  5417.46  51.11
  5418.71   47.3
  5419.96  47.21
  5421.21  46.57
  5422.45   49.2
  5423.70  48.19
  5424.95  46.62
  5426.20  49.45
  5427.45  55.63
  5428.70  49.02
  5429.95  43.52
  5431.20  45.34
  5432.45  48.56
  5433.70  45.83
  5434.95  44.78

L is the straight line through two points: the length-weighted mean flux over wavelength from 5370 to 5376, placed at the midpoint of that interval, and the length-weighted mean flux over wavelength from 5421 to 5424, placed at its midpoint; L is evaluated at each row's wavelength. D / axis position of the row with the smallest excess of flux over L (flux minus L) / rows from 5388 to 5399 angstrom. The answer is 5392.57 angstrom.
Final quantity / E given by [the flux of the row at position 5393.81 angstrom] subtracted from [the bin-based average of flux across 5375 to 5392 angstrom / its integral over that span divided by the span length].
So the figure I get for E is -1.2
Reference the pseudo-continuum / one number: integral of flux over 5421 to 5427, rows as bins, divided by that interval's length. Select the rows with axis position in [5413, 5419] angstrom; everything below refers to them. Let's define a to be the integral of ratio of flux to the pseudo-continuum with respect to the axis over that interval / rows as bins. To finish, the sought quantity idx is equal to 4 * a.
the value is 23.7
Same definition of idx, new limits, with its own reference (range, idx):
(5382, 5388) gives 23.4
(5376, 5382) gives 24.5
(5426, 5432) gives 24.1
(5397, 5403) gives 23.6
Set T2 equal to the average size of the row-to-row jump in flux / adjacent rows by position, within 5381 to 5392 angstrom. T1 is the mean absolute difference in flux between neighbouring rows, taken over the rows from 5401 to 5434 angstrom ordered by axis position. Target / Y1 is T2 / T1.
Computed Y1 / 0.5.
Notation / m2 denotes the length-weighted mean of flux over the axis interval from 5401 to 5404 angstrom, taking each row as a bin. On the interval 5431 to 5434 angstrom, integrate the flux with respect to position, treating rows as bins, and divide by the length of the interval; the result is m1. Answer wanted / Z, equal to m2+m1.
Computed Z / 94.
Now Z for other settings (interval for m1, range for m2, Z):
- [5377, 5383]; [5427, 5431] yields 97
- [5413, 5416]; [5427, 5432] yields 95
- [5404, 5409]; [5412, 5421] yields 91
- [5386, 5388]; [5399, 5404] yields 96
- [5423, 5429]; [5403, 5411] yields 94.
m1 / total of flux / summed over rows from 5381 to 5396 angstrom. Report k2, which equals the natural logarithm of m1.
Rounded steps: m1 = 574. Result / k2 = 6.35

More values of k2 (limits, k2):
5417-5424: 5.67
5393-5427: 7.15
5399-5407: 5.59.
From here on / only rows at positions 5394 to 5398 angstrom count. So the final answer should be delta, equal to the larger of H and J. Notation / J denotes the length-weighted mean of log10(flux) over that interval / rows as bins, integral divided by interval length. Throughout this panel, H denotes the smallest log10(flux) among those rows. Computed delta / 1.68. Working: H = 1.66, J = 1.68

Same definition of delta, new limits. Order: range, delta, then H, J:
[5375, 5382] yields 1.70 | 1.65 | 1.70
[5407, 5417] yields 1.67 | 1.64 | 1.67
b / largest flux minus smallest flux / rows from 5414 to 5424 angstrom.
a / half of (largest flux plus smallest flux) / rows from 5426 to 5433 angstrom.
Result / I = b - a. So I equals -42.1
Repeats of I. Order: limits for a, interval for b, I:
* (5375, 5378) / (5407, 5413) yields -43.2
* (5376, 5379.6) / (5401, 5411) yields -41.7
